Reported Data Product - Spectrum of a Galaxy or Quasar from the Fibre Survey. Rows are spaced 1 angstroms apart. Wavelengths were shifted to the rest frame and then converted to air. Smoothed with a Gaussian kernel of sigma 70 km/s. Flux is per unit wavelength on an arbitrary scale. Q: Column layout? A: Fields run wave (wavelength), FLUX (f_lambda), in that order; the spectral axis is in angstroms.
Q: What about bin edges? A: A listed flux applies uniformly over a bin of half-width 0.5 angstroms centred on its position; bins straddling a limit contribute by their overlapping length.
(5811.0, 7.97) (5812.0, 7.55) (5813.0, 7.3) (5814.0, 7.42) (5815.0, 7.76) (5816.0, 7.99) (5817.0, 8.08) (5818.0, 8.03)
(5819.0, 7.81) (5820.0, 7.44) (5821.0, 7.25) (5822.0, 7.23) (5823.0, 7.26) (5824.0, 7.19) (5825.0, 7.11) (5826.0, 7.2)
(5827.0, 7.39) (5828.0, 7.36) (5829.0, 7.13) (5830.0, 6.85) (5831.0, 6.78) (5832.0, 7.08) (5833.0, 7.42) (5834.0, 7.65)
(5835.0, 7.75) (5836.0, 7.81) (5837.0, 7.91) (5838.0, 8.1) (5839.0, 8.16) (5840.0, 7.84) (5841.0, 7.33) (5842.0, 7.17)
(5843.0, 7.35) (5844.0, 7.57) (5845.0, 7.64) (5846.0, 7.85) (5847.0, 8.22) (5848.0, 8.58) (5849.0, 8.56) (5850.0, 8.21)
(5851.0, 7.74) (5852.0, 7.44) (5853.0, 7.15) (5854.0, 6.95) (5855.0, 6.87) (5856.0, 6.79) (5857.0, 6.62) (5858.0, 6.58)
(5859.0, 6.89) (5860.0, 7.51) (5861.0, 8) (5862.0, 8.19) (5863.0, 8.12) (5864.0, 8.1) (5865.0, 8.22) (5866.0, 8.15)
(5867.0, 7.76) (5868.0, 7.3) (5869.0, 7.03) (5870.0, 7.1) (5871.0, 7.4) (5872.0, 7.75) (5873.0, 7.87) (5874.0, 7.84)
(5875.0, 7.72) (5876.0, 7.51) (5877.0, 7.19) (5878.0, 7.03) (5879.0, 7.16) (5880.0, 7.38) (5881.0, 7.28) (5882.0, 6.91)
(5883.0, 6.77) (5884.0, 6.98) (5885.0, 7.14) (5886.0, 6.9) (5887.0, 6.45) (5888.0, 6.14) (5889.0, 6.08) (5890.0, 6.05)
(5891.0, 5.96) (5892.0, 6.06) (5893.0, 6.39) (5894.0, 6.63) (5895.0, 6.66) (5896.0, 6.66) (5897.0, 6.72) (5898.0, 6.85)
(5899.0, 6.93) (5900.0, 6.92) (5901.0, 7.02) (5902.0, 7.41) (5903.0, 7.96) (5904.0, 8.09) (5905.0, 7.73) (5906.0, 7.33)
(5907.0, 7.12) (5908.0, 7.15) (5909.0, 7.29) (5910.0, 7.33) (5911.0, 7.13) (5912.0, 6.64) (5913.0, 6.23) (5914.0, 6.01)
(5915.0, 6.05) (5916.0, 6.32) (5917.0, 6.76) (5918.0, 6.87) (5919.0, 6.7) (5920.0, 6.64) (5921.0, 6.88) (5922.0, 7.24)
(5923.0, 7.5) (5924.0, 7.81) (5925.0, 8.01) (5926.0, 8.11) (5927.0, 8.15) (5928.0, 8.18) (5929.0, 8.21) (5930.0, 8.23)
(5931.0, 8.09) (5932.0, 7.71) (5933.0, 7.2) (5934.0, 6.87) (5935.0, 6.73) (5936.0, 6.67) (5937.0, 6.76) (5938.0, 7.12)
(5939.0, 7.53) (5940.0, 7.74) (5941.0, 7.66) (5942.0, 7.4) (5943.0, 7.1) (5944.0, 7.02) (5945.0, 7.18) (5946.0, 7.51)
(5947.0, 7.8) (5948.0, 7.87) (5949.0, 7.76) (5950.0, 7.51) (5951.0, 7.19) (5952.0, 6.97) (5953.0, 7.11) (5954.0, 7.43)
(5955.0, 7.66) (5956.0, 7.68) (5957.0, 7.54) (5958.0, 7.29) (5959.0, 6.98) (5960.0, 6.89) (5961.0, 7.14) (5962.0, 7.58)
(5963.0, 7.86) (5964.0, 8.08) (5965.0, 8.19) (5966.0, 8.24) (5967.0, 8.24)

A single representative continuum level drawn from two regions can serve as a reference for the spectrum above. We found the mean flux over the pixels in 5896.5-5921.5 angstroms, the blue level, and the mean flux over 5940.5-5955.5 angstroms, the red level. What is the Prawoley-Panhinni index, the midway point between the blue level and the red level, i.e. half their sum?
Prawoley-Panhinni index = 7.19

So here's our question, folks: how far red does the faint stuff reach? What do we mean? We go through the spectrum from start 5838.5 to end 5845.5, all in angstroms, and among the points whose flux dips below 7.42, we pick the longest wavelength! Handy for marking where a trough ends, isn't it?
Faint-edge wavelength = 5843.0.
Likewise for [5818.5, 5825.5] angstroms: 5825.0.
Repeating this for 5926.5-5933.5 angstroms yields 5933.0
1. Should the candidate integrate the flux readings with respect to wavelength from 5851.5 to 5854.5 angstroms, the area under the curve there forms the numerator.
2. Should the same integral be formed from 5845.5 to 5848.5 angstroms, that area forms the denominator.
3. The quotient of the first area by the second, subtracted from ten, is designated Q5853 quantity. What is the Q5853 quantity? 9.13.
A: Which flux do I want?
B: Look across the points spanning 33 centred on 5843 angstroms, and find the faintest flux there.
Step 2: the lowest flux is 6.58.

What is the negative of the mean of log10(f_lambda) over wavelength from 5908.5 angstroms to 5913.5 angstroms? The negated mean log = -0.840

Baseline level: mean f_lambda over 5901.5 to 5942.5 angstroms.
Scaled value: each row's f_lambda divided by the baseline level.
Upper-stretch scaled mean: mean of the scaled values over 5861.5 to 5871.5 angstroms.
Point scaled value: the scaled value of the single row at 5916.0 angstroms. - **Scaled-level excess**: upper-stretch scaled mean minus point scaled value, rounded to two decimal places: 0.19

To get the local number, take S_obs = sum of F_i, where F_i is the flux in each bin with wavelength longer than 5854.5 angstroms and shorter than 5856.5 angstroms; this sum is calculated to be 13.7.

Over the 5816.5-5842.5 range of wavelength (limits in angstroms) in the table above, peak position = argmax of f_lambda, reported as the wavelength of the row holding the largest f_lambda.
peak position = 5839.0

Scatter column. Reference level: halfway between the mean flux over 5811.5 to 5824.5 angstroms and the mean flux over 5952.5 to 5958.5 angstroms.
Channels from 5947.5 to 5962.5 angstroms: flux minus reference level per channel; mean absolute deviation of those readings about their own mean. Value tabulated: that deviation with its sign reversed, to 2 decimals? -0.27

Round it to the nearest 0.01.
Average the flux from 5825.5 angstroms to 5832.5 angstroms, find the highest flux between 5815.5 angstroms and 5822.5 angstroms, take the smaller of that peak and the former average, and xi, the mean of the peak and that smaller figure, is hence 7.60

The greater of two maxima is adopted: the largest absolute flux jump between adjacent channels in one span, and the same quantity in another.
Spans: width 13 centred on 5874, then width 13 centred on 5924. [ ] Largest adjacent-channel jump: 0.360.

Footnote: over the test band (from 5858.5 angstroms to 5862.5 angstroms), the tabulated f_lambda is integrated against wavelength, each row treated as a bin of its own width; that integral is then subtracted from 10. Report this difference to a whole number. -21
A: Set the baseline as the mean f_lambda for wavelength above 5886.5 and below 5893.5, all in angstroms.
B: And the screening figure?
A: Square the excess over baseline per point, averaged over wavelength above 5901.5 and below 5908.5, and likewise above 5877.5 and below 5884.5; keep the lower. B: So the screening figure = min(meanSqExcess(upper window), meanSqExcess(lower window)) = 0.9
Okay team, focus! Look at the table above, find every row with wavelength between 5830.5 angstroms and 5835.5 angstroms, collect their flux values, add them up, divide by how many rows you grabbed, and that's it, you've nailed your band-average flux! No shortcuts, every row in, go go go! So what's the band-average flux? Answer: 7.34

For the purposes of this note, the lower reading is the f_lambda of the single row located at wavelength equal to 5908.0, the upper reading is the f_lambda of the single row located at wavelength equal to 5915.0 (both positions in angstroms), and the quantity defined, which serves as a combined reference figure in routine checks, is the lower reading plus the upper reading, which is 13.2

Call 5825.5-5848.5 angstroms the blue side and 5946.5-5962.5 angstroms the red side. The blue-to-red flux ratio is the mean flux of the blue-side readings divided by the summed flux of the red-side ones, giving 0.064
